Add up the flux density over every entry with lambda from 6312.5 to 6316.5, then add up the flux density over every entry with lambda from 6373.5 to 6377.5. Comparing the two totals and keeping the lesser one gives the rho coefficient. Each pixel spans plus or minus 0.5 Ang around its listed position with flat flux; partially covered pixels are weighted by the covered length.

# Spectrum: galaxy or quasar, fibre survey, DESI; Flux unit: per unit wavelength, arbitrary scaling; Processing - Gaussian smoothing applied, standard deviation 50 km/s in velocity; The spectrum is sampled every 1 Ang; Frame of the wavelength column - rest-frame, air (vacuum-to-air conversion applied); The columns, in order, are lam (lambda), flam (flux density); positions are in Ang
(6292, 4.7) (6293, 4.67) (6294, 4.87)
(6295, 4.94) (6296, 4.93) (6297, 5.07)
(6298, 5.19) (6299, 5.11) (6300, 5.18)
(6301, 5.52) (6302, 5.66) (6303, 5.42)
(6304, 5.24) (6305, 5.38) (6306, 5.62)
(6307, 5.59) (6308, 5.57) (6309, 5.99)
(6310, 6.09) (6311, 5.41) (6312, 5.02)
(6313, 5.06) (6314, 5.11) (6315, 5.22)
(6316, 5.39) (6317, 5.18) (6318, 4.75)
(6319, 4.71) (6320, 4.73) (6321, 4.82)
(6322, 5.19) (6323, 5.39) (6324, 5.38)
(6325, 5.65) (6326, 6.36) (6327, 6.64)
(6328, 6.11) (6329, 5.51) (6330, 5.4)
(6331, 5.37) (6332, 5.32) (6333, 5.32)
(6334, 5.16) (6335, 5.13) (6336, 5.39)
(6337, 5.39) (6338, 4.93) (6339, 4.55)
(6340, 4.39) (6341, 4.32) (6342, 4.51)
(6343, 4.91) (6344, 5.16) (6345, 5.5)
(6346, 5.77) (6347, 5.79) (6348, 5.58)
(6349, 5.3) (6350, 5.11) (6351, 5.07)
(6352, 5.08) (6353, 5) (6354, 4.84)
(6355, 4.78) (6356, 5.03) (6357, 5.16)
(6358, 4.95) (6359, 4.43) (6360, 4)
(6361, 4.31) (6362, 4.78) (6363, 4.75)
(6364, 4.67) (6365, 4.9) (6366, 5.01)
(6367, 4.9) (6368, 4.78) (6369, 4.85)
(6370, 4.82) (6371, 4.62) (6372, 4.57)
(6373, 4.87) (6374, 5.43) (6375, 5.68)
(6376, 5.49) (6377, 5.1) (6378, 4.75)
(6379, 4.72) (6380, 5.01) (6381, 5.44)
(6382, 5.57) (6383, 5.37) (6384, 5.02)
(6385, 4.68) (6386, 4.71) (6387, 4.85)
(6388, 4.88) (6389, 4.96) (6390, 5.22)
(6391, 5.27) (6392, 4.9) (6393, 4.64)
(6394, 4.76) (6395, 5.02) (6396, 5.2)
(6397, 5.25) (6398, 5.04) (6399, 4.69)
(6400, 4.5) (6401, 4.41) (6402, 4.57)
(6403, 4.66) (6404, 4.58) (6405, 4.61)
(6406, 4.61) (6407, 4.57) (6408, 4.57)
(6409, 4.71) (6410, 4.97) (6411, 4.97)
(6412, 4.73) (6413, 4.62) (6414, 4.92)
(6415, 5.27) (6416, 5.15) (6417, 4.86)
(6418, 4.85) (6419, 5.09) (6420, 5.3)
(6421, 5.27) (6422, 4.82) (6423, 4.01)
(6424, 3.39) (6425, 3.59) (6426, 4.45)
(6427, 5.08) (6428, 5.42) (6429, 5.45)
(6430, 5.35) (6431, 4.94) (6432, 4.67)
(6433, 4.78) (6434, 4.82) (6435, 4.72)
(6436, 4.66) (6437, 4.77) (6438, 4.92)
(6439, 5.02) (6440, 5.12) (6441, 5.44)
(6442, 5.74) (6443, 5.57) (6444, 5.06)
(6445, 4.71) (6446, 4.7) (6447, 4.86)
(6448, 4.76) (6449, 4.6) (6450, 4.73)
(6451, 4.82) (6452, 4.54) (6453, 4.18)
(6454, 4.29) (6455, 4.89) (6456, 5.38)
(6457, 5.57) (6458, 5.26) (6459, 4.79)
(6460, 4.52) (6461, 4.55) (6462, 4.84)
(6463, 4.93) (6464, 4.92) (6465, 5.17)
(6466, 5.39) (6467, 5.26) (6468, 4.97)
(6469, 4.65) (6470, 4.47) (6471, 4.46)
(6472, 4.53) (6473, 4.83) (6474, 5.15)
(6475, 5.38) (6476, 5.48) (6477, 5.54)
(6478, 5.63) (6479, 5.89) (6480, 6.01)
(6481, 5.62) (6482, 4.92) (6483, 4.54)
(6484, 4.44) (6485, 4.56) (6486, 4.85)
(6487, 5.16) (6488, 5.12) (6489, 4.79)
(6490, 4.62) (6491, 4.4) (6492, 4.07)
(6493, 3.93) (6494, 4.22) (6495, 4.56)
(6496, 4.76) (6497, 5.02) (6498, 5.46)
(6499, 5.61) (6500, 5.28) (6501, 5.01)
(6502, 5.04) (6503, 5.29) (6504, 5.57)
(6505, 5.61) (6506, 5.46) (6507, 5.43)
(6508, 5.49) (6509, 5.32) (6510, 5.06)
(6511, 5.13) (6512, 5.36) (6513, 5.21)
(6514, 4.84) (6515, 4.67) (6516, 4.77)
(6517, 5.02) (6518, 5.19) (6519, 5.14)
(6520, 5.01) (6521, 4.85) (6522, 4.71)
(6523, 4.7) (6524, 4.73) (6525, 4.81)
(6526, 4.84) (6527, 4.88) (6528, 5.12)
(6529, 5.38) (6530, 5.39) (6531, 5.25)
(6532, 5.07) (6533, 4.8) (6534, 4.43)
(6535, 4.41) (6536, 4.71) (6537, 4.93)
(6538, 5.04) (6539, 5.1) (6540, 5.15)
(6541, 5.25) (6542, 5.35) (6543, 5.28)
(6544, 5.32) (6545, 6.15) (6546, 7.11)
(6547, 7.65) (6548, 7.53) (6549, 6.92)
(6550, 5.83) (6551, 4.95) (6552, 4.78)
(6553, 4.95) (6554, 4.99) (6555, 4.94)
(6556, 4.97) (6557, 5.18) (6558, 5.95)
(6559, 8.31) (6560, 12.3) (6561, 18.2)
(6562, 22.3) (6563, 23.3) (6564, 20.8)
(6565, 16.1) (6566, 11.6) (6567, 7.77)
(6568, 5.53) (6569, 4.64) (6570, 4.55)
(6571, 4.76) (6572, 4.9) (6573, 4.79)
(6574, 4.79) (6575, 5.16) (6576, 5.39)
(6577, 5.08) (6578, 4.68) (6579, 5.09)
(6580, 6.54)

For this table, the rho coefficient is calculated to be 20.8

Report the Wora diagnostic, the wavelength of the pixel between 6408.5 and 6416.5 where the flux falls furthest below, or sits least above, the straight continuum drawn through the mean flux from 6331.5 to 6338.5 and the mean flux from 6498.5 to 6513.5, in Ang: 6413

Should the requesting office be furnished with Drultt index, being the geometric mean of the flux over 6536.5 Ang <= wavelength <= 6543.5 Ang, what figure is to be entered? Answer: 5.16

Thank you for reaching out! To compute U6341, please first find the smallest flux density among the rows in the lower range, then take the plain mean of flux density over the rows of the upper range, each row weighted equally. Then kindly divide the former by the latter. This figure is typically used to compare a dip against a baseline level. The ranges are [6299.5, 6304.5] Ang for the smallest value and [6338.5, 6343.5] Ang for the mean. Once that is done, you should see 1.14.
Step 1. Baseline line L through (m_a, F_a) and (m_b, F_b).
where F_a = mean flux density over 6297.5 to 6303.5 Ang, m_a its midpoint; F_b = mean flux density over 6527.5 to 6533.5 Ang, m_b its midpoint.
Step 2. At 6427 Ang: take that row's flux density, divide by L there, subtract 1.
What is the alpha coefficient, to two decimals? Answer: -0.03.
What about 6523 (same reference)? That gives -0.09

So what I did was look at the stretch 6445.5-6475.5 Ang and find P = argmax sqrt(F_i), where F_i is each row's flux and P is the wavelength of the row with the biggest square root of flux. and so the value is 6457 Ang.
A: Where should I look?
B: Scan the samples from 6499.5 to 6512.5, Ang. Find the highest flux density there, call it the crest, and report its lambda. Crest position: 6505 Ang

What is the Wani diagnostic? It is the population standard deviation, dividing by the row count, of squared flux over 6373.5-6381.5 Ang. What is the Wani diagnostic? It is 3.48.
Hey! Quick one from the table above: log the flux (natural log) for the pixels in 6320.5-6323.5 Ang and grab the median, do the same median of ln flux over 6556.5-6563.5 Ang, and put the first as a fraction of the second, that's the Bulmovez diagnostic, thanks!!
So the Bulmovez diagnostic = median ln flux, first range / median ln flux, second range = 0.66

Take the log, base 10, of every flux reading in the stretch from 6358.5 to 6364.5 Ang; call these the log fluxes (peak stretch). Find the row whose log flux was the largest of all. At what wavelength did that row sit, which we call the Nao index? 6362 Ang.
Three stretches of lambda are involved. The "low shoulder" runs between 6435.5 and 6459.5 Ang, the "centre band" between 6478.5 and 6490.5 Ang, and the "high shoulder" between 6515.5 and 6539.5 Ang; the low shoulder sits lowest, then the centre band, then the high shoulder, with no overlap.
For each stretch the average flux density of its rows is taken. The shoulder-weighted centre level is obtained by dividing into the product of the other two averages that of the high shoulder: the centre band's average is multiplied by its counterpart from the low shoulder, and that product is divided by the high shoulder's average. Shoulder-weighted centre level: 5.0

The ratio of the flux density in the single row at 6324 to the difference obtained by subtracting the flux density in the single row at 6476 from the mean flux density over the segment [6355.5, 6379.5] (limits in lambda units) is -9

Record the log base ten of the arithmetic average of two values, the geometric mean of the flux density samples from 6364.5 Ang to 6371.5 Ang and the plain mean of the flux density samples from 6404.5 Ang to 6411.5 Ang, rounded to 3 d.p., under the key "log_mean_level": 0.679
